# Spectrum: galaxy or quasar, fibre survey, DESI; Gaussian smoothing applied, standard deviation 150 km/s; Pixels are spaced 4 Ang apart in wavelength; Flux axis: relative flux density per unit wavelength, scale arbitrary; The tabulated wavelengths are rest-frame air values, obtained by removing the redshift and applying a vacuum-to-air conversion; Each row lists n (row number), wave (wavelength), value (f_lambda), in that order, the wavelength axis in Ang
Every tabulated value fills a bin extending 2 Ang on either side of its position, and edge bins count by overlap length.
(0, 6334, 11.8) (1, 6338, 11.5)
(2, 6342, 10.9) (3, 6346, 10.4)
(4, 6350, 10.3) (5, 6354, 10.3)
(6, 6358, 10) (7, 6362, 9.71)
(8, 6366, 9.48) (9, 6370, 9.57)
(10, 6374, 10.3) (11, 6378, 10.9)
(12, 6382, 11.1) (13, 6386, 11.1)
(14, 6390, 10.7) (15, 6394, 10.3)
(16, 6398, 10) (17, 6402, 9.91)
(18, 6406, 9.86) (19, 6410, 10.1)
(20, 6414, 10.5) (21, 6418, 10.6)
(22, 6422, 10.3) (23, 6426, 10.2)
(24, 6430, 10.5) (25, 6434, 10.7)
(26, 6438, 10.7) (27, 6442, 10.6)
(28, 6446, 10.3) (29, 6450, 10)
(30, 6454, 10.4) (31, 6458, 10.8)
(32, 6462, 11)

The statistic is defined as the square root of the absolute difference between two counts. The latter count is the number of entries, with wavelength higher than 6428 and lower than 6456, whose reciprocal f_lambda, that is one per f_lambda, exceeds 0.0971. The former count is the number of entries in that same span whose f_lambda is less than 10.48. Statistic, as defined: 1.41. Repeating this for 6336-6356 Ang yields 1.73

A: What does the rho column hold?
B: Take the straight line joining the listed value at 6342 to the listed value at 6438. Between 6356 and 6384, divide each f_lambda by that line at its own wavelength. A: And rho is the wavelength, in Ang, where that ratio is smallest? 6366 Ang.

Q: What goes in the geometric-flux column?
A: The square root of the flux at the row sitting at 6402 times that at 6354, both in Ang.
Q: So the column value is 10.1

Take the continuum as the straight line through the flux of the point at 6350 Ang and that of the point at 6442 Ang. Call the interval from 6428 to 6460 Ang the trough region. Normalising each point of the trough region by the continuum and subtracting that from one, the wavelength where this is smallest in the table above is 6458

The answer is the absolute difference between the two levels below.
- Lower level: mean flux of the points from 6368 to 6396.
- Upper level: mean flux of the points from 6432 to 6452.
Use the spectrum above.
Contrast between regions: 0.11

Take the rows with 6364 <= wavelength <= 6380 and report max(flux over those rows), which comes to 10.9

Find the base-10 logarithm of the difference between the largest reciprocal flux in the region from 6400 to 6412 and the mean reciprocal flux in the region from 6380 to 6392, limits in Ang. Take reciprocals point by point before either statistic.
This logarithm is -1.99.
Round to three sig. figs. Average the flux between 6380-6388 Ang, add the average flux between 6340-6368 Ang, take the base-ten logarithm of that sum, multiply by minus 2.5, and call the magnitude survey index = -3.32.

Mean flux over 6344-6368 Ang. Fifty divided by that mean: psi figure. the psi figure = 4.98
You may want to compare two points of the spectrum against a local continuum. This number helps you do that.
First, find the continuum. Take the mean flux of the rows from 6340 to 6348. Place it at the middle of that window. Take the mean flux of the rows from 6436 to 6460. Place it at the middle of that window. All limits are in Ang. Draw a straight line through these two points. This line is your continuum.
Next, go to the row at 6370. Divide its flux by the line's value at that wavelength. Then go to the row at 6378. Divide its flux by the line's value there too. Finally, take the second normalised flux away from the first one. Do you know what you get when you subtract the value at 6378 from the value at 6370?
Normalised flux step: -0.13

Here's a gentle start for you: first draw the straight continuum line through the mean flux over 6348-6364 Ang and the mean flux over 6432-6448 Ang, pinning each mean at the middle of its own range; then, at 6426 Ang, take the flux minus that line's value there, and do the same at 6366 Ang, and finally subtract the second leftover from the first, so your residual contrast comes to 0.36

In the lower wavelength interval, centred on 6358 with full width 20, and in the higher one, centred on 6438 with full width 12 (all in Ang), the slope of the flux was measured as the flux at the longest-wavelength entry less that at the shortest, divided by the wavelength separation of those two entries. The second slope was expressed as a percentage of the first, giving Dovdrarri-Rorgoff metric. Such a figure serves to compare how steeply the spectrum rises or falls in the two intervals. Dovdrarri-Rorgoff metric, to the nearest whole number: 24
